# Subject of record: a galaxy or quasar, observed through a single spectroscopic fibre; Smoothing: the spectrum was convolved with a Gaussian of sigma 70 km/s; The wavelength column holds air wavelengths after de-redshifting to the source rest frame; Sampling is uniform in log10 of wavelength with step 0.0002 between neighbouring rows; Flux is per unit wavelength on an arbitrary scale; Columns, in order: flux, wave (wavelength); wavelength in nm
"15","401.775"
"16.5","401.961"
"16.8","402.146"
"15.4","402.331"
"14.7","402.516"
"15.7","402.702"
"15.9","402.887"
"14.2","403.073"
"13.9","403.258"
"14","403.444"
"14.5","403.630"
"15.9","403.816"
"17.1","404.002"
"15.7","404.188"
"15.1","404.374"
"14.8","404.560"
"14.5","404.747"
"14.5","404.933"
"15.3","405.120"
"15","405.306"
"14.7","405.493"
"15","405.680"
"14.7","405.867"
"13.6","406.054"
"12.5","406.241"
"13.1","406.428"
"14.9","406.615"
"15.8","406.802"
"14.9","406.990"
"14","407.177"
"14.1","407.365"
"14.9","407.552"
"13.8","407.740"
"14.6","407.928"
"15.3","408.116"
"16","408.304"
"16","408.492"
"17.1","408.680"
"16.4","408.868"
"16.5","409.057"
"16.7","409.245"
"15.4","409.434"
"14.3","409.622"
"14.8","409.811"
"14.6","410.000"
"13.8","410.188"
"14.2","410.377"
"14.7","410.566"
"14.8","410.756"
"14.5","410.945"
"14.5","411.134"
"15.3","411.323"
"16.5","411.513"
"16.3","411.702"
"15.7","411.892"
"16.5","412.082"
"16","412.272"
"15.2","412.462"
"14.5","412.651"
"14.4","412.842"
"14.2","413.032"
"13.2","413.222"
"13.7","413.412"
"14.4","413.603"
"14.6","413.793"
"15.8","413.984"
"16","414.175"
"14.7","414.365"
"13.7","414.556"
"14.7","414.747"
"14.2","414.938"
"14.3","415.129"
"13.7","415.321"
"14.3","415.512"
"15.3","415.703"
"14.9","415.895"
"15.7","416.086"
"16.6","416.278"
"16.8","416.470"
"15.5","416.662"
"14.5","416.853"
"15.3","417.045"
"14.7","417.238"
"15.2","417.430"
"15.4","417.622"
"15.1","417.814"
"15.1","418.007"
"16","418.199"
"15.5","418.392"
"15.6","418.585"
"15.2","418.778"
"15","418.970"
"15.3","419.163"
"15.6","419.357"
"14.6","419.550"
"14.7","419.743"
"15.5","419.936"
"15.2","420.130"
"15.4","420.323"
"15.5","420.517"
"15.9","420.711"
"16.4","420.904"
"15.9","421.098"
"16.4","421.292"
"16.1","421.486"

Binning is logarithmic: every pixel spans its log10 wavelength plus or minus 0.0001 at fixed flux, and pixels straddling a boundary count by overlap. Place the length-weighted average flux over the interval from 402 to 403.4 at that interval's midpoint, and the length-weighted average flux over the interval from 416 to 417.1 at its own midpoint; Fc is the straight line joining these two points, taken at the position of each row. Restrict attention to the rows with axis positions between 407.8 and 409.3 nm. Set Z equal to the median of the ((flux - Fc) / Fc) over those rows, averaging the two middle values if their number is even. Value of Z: 0.05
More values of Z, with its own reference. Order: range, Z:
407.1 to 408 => -0.09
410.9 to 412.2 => 0.01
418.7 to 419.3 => -0.04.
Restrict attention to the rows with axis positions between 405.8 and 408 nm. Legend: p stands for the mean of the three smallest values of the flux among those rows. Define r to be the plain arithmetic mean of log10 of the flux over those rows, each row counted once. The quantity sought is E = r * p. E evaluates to 15.1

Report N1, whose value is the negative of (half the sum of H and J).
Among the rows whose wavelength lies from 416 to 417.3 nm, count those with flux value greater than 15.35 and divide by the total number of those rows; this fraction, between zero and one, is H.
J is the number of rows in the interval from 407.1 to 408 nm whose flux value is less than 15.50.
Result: -2.8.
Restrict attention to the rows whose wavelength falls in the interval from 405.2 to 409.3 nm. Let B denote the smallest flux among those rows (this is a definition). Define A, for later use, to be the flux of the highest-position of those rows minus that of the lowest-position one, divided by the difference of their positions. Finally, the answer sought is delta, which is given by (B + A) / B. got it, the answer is 1.03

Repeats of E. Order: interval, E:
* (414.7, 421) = 16.6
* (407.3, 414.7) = 15.9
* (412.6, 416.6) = 15.8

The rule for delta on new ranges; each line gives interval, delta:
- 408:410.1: 0.97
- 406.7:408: 0.92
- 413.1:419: 1.02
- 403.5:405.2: 1.04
